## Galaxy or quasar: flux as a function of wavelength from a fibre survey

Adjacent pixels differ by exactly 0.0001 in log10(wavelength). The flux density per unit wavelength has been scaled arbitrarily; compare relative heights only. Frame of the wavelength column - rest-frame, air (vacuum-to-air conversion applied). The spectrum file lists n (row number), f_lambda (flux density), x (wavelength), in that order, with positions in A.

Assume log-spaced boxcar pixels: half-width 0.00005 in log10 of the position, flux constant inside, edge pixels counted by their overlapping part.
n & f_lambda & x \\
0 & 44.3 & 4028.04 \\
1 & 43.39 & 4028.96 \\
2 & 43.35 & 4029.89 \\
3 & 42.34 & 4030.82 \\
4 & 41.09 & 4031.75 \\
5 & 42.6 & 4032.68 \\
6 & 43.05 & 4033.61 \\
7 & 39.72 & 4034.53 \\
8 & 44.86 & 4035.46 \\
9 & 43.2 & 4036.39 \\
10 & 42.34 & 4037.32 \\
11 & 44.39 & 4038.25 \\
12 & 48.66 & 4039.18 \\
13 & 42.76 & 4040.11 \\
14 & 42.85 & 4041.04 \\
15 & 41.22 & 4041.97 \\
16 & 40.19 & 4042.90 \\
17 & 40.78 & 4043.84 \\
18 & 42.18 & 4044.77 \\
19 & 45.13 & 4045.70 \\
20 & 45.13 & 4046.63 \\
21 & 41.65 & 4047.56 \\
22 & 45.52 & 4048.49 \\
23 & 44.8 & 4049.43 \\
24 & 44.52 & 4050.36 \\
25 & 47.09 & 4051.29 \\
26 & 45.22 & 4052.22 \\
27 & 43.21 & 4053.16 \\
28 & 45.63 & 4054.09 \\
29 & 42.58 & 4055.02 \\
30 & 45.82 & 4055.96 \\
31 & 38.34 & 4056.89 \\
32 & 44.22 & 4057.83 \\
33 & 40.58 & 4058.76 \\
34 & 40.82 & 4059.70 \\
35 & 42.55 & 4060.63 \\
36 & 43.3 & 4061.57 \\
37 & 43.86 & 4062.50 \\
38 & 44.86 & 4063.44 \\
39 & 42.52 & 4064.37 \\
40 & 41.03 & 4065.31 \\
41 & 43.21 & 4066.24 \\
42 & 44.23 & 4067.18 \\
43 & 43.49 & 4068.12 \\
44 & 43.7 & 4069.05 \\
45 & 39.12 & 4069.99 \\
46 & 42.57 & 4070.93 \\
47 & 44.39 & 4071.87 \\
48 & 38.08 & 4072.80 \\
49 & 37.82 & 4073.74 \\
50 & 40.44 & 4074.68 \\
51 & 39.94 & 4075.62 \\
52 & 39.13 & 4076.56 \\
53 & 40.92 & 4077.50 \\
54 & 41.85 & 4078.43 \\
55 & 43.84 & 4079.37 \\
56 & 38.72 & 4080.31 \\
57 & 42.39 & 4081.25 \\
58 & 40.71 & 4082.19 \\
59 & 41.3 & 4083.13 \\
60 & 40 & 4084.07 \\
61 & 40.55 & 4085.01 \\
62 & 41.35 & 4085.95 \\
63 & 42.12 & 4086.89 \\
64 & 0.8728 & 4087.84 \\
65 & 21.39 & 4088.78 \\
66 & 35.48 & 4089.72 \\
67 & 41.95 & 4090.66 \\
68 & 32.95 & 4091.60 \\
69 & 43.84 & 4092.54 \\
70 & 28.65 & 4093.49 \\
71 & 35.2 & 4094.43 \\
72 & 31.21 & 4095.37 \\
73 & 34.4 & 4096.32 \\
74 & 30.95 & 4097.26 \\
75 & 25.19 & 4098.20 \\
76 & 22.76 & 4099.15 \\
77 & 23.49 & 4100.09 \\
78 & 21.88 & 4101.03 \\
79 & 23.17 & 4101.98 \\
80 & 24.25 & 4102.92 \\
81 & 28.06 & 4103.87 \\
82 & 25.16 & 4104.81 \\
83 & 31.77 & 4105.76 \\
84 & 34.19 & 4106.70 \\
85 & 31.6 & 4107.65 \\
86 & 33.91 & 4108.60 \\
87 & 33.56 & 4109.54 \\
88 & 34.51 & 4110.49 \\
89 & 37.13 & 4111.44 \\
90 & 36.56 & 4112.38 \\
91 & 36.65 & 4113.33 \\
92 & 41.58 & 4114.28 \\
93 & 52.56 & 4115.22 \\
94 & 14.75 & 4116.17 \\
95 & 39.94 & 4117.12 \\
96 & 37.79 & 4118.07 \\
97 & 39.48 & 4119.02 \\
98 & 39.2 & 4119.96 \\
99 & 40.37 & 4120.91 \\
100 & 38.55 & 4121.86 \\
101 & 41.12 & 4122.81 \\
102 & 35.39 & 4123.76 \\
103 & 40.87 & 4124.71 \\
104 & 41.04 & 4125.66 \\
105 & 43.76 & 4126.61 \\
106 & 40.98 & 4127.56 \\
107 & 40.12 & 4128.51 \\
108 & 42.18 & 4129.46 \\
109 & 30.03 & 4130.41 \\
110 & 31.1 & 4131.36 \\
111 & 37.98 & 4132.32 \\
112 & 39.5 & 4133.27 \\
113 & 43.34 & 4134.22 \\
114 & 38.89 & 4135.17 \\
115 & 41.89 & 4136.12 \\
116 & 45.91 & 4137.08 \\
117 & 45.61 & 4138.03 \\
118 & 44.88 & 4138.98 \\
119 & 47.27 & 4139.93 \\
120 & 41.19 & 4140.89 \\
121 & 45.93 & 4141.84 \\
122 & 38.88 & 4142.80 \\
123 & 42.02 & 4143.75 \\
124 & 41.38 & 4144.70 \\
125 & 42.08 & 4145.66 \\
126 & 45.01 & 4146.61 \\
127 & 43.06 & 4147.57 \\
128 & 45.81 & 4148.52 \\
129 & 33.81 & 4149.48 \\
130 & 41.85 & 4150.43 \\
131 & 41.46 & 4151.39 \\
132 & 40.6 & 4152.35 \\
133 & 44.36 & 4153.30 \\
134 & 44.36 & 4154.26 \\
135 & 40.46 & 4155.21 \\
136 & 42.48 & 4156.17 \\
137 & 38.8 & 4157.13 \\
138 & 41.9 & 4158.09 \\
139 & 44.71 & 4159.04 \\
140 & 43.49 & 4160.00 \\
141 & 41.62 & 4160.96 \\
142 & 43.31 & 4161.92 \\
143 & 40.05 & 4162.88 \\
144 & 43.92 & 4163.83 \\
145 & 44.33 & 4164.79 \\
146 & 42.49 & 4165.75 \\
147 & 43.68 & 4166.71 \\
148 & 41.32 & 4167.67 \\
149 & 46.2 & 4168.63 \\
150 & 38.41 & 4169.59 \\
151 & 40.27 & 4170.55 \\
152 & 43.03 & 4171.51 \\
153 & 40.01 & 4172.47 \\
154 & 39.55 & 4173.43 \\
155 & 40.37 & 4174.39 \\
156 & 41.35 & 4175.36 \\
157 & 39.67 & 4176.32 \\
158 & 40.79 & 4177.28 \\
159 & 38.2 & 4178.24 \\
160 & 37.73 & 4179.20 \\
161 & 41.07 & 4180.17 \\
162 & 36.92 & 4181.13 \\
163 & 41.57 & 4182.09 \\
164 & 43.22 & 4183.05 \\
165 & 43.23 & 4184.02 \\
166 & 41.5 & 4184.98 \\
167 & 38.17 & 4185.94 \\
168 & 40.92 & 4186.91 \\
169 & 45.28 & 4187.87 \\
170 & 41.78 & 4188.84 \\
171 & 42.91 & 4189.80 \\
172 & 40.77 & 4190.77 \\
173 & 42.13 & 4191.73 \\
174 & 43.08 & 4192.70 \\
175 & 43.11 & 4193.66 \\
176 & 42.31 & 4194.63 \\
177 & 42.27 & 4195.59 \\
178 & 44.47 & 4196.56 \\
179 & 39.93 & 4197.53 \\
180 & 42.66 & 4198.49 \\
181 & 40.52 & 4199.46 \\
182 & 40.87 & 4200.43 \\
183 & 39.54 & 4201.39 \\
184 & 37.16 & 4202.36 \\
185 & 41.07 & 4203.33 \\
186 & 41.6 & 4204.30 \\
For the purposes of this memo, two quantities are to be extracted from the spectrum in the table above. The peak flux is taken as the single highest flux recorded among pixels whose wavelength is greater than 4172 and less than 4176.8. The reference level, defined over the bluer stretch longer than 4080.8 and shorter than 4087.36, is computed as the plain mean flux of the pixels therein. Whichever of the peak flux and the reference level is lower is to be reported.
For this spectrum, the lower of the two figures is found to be 41.2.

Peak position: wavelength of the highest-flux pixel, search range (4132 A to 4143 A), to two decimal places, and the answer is 4139.93 A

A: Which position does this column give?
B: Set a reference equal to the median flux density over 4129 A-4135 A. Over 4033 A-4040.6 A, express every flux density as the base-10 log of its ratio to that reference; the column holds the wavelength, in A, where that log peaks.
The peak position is 4039.18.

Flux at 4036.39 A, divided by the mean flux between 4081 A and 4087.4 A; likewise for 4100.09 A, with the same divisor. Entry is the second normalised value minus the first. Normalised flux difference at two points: -0.48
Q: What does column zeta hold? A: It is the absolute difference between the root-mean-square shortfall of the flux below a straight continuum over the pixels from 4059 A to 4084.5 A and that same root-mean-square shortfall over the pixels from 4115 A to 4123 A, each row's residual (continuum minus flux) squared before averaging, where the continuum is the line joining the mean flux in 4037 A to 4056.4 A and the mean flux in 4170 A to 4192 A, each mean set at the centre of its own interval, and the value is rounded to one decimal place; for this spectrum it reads 7.6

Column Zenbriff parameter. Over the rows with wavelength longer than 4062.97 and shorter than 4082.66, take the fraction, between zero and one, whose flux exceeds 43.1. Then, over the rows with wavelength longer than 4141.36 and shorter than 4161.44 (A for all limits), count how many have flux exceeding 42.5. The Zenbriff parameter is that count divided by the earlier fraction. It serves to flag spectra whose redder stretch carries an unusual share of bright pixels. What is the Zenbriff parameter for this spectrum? 24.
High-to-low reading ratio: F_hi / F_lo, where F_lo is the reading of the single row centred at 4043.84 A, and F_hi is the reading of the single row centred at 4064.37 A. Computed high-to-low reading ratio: 1.04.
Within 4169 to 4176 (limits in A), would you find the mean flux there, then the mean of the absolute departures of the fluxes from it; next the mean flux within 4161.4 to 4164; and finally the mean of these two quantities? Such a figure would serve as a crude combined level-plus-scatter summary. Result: 21.7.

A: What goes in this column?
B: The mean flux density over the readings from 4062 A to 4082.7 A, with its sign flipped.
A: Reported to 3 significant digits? -41.7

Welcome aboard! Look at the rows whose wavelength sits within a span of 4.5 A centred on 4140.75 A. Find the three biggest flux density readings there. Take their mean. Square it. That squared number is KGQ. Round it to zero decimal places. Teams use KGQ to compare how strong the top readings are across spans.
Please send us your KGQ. 2118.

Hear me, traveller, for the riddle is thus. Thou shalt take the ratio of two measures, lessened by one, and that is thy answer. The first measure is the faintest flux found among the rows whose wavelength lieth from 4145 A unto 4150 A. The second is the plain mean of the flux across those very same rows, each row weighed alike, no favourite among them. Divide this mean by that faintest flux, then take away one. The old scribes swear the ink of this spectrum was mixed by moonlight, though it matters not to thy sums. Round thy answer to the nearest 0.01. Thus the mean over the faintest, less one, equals 0.24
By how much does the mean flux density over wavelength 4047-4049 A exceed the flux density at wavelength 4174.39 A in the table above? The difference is 3.2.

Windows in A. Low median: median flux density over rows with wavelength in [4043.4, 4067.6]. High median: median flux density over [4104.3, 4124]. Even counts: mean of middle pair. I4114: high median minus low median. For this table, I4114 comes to -6.9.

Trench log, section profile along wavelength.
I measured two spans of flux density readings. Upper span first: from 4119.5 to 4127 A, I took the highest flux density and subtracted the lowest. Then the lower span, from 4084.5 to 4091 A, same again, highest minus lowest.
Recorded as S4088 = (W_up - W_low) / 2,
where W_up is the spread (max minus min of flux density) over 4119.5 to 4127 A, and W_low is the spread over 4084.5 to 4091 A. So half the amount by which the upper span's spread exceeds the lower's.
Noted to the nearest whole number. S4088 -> -16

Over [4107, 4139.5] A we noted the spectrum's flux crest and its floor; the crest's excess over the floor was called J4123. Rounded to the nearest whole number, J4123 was 38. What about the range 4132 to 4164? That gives 13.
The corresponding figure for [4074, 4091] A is 43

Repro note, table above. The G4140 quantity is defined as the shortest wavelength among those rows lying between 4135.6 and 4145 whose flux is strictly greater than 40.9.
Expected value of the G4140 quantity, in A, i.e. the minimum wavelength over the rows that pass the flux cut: 4136.12 A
